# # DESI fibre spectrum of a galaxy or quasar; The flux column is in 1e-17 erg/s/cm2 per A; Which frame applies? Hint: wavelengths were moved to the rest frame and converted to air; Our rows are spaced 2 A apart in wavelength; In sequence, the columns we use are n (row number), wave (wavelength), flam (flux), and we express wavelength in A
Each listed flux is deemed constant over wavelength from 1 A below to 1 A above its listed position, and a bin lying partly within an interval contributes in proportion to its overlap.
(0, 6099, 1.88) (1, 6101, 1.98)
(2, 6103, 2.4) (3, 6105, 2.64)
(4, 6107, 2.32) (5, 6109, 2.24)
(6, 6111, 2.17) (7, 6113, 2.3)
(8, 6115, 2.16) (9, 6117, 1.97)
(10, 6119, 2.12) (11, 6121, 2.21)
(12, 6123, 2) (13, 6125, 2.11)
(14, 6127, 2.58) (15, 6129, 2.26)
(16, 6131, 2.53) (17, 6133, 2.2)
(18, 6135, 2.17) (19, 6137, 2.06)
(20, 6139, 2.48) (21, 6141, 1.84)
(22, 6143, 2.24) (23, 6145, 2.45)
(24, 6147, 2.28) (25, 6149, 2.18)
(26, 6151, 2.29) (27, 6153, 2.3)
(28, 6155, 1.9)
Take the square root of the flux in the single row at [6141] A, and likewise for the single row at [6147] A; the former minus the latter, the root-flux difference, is -0.15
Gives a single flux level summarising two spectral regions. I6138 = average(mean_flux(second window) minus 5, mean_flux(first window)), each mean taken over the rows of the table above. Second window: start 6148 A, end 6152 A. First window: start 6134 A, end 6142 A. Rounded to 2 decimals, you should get -0.31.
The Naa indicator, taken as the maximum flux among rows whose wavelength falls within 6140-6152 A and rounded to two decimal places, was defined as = 2.45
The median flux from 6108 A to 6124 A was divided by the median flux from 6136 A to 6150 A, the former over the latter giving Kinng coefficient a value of 0.97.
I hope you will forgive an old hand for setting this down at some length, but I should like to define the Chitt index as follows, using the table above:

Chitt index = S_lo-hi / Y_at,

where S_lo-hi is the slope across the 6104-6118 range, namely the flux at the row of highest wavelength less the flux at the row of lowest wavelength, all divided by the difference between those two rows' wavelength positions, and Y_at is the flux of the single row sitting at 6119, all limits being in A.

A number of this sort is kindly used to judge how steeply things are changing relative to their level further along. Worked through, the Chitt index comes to -0.026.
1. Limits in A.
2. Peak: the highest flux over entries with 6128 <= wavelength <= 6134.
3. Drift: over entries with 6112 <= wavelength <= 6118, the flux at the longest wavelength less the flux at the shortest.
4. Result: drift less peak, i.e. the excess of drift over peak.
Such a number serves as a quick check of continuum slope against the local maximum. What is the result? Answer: -2.86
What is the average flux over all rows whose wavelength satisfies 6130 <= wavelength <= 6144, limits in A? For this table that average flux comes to 2.22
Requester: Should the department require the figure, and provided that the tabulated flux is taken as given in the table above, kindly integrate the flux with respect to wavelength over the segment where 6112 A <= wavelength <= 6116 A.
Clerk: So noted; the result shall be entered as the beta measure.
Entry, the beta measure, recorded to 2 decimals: 8.92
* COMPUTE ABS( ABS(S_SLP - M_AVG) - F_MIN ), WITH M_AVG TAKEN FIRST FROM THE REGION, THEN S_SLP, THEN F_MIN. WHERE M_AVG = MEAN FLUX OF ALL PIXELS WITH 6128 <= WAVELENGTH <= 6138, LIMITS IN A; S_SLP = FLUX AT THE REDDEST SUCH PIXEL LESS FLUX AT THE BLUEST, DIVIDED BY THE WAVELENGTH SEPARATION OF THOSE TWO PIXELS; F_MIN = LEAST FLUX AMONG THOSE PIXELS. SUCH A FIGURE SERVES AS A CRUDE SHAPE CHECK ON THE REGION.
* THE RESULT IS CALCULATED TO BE 0.21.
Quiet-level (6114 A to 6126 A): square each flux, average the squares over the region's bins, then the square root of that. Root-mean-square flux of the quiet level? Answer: 2.10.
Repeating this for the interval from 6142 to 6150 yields 2.29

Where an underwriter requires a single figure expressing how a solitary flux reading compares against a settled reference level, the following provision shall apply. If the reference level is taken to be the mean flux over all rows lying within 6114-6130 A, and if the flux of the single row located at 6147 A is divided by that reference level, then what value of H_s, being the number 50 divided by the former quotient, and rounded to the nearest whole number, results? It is 48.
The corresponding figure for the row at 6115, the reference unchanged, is 50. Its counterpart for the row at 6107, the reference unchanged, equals 47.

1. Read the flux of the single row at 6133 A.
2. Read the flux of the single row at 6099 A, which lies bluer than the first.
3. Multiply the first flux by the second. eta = 4.1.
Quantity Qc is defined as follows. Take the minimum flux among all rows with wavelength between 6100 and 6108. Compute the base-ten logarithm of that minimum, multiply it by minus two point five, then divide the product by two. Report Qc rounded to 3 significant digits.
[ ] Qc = -0.371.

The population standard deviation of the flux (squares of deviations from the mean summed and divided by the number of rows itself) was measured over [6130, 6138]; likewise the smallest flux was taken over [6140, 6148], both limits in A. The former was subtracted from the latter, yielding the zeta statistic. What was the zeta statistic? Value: 1.66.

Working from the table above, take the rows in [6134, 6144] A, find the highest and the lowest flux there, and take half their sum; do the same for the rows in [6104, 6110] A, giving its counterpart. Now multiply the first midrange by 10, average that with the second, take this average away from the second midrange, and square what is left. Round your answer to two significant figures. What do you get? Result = 92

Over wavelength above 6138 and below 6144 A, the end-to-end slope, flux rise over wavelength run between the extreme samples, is -0.060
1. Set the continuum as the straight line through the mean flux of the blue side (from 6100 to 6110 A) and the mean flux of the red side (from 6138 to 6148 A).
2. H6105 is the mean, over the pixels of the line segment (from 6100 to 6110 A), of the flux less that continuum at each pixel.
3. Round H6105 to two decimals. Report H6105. 0.00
